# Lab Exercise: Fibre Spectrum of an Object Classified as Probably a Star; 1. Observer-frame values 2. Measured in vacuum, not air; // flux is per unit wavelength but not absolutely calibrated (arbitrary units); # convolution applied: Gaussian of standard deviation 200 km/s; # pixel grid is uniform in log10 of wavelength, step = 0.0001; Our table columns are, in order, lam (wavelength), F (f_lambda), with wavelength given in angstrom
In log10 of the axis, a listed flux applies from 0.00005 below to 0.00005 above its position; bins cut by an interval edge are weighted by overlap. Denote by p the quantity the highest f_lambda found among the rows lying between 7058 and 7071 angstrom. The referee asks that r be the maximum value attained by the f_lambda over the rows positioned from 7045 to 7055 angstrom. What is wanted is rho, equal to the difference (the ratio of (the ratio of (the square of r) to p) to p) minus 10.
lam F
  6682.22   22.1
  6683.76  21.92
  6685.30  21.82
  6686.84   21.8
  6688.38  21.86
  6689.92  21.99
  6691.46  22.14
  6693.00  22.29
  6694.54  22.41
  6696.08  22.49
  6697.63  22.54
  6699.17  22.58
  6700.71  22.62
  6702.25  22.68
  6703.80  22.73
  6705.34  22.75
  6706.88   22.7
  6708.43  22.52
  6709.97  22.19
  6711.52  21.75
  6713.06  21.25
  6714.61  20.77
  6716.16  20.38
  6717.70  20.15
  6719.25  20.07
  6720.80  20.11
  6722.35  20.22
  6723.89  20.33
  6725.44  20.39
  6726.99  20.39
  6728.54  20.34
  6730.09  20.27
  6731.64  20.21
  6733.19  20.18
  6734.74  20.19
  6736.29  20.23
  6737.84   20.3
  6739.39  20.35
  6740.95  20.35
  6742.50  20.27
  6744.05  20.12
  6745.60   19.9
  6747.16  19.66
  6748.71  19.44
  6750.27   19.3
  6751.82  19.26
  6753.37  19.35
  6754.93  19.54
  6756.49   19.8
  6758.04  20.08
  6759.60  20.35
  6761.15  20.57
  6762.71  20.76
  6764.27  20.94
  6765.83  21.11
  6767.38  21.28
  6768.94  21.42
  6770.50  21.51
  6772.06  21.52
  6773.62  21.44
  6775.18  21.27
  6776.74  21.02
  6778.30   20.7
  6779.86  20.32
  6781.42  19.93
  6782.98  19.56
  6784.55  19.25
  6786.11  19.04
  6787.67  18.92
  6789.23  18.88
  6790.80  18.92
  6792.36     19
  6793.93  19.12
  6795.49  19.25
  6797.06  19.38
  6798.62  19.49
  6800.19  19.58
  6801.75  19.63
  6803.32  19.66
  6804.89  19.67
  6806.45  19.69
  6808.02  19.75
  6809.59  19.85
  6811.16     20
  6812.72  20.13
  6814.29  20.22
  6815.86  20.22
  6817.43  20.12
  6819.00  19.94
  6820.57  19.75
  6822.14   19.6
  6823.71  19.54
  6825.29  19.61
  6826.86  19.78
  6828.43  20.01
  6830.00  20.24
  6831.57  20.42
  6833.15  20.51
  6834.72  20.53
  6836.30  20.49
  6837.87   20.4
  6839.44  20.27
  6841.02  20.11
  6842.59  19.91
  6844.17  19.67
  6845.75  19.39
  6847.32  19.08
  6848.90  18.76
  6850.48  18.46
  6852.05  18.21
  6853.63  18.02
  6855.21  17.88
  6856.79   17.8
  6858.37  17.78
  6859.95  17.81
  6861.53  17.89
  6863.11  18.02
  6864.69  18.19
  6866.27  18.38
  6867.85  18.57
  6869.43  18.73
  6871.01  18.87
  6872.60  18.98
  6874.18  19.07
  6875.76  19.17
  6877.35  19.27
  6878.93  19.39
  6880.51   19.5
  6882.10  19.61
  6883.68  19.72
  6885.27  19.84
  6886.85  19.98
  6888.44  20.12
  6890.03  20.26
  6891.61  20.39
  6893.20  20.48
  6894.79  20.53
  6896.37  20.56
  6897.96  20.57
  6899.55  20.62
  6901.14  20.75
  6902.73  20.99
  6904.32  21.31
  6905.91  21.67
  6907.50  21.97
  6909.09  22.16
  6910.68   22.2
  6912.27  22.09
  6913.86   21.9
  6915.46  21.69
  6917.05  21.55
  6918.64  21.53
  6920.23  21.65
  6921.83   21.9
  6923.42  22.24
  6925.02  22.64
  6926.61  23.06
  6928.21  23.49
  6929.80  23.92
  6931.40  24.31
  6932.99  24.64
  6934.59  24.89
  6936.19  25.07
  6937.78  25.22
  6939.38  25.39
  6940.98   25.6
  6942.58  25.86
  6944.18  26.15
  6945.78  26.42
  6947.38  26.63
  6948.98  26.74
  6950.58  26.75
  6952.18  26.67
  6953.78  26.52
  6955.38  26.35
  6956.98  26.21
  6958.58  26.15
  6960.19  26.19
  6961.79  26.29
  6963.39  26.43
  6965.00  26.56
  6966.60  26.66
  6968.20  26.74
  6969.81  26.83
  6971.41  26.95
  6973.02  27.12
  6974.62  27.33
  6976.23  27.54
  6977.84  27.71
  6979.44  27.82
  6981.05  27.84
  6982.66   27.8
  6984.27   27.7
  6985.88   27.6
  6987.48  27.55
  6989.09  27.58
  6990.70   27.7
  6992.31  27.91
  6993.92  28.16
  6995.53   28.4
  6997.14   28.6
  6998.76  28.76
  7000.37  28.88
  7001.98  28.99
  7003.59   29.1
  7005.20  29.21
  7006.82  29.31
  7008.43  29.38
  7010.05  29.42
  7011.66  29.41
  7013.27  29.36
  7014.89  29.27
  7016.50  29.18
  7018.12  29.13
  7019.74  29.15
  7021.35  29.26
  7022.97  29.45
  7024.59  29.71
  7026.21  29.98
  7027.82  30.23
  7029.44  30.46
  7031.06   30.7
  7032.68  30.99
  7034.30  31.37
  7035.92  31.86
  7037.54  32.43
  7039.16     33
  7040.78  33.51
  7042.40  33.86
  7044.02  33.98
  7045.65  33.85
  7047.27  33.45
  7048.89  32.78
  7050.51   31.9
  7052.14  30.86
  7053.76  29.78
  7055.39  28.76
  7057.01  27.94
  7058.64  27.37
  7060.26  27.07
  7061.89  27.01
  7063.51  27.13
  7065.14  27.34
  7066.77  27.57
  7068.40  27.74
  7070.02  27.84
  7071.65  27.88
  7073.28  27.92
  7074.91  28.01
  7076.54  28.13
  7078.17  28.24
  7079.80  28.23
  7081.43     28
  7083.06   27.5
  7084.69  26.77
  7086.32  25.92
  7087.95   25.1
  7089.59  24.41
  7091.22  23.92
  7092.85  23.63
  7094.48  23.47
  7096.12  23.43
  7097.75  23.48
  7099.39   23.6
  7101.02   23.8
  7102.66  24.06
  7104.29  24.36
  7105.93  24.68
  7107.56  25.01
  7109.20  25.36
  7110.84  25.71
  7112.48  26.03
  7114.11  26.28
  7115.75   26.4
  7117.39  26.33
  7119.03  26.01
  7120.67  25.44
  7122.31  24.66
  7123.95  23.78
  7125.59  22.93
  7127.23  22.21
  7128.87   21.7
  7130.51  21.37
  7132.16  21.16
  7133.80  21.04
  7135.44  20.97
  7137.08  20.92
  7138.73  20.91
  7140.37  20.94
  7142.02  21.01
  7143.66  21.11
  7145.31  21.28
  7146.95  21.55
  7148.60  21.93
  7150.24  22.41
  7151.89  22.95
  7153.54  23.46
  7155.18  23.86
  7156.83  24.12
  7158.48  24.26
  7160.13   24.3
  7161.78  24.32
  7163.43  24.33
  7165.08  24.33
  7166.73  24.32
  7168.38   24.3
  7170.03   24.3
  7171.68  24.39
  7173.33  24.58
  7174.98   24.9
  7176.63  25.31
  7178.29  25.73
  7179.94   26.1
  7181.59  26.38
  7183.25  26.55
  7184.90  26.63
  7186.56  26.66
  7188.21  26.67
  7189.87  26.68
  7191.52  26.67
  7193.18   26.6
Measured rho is -8.5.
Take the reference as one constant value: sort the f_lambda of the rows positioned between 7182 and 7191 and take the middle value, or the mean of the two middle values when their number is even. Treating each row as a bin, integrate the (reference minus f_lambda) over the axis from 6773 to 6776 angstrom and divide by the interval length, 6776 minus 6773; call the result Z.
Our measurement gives 5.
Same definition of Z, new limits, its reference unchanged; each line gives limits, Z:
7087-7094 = 2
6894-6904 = 6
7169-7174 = 2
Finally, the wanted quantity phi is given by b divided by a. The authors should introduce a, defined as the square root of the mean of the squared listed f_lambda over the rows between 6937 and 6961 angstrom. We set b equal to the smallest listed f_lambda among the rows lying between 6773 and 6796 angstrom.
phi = 0.72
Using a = 26.2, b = 18.88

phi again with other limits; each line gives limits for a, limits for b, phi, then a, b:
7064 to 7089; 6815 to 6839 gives 0.71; 27.5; 19.54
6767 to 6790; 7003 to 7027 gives 1.42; 20.4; 29.1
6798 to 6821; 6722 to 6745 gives 1.01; 19.8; 20.12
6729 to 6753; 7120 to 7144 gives 1.05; 20.0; 20.91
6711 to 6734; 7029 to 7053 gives 1.49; 20.5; 30.46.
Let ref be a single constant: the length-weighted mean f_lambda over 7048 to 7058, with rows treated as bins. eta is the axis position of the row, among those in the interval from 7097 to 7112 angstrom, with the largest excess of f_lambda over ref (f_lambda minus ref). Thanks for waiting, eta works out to 7110.84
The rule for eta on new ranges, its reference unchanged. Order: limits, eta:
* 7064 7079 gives 7078.17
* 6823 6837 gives 6834.72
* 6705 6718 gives 6705.34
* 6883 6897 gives 6896.37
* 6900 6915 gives 6910.68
